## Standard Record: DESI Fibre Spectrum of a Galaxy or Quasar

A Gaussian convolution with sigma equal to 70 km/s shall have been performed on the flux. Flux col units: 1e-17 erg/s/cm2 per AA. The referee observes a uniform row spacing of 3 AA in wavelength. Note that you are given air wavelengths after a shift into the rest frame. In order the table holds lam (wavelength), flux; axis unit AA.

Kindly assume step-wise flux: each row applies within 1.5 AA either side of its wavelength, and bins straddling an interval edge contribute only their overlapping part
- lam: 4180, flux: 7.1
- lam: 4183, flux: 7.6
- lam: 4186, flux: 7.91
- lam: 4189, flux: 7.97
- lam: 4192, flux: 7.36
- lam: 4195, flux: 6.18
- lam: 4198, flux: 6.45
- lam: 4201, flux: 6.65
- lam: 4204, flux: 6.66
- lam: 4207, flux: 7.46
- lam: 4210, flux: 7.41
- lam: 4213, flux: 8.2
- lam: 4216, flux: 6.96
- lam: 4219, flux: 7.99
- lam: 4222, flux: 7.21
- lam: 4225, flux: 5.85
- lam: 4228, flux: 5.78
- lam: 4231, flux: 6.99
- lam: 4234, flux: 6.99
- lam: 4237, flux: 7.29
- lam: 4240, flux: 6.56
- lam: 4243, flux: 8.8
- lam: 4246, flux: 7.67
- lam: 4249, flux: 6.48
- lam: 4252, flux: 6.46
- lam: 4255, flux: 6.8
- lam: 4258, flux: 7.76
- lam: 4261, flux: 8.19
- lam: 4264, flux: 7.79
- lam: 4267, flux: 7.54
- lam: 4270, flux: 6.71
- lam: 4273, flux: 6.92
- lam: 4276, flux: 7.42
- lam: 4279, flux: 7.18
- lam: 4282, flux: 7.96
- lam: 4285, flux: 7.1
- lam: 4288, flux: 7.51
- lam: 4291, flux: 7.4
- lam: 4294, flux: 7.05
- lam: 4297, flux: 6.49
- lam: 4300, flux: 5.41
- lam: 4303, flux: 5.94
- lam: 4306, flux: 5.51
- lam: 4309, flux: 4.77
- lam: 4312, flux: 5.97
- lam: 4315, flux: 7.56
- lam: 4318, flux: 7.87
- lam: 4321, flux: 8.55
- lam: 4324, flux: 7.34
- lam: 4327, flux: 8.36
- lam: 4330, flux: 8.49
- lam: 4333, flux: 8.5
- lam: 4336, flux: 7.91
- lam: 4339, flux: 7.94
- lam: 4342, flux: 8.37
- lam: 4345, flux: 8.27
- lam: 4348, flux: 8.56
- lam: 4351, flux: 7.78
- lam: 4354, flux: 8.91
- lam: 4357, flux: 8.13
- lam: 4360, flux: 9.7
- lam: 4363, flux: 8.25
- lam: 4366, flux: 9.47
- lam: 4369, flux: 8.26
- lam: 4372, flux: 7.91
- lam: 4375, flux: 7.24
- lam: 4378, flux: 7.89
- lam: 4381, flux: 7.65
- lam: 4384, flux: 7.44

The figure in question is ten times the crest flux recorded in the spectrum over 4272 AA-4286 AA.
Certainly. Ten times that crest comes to 80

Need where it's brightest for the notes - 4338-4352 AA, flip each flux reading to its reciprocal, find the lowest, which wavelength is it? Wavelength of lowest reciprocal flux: 4348 AA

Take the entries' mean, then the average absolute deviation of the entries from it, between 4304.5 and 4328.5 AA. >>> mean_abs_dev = 1.2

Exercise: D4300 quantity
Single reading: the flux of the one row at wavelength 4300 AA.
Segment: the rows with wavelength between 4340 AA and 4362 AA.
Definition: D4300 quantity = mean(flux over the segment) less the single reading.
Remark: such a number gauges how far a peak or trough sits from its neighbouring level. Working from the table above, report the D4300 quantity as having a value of 3.1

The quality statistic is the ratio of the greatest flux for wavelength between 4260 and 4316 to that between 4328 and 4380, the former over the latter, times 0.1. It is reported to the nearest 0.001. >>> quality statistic 0.084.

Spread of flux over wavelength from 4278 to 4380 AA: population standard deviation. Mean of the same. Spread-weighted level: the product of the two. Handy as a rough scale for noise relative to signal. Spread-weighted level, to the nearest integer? 8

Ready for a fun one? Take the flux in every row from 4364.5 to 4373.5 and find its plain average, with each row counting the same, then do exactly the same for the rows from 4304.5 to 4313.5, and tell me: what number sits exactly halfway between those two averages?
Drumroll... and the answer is 6.98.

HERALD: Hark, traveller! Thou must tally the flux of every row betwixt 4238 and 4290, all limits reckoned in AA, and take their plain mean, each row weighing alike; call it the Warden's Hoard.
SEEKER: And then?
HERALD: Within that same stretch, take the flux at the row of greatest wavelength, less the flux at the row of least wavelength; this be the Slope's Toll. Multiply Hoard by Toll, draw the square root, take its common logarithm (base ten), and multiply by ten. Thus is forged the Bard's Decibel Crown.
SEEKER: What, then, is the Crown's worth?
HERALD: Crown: 4.2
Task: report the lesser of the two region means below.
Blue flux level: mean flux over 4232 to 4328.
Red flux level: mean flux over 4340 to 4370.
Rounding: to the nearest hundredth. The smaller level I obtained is 7.10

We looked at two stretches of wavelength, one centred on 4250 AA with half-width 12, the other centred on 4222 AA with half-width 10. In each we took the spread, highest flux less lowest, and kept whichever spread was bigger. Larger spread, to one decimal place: 2.4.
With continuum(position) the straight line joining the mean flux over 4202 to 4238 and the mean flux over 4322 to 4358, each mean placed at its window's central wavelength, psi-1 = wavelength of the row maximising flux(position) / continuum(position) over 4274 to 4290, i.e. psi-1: 4282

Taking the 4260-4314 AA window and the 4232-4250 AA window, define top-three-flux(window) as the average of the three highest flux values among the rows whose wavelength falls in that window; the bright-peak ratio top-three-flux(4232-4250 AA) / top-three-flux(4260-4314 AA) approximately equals 0.99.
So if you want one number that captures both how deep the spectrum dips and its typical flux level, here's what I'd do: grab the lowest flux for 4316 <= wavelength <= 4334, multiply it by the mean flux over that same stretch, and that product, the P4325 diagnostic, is 60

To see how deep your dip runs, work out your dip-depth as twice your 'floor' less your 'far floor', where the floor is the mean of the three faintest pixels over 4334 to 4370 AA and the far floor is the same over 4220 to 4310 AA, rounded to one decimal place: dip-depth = 10.5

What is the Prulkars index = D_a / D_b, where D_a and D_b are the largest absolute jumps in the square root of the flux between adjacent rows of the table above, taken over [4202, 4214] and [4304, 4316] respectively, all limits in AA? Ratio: 0.49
